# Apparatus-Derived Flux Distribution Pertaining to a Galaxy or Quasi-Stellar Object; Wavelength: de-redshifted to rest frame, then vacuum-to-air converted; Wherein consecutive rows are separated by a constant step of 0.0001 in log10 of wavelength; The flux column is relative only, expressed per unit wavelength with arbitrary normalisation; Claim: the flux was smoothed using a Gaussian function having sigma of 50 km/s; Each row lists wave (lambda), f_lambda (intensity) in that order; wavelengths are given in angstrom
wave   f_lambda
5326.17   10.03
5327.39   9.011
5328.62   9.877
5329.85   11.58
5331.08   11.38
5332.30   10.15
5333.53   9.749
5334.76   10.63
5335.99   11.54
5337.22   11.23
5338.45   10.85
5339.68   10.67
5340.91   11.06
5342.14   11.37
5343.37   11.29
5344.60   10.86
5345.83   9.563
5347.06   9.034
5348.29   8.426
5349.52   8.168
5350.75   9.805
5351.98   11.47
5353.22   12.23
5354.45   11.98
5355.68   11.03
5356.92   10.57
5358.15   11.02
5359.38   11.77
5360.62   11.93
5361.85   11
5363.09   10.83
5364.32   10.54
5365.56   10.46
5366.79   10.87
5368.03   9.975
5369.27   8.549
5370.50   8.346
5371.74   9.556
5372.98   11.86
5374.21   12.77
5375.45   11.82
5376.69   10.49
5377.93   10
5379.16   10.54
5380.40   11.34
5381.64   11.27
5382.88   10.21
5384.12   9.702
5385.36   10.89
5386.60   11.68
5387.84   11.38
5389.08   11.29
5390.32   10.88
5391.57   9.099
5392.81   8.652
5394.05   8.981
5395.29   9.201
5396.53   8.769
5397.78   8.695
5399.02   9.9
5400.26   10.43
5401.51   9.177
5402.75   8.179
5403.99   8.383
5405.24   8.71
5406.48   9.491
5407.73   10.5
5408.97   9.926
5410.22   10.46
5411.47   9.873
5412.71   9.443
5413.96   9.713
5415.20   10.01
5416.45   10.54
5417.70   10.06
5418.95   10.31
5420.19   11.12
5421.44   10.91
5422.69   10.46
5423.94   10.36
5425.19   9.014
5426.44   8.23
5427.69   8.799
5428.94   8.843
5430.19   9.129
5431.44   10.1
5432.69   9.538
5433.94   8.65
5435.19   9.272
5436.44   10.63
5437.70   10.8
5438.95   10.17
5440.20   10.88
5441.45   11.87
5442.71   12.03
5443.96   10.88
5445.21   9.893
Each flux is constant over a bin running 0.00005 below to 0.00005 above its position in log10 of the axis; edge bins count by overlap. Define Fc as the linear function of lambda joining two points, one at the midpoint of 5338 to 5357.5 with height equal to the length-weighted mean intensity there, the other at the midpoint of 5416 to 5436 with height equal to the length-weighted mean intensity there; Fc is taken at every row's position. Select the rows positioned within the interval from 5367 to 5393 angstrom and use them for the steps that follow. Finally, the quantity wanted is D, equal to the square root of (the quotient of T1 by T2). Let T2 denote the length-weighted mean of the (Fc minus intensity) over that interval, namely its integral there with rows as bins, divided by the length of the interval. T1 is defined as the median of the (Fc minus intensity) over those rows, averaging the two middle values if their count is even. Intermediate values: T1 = -0.3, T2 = -0.3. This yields 1.01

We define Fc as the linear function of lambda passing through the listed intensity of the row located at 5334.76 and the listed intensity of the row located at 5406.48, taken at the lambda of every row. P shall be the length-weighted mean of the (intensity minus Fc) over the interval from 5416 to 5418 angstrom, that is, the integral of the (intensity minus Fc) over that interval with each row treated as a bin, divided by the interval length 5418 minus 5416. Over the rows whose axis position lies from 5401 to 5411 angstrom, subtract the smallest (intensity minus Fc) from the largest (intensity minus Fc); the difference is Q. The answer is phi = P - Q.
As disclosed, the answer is -1.4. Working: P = 1.0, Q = 2.4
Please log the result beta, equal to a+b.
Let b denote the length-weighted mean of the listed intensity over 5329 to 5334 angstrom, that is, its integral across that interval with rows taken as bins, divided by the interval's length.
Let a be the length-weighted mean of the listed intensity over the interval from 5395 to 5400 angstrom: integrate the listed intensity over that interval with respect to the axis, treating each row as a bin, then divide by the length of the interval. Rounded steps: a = 9.2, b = 10.7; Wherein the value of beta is 19.9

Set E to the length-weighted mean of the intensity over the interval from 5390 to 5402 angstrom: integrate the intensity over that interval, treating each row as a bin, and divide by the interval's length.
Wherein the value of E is 9.3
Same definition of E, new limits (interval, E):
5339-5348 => 10.5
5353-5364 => 11.3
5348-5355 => 10.4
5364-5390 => 10.6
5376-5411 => 9.9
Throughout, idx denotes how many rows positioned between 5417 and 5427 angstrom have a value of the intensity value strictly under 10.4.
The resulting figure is 5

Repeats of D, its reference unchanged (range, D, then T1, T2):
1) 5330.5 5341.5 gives 1.20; -0.2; -0.2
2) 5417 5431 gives 3.17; -0.3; 0.0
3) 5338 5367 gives 1.44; -0.5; -0.2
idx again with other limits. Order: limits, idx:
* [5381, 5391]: 2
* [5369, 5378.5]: 4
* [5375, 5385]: 3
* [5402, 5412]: 6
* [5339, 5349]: 3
